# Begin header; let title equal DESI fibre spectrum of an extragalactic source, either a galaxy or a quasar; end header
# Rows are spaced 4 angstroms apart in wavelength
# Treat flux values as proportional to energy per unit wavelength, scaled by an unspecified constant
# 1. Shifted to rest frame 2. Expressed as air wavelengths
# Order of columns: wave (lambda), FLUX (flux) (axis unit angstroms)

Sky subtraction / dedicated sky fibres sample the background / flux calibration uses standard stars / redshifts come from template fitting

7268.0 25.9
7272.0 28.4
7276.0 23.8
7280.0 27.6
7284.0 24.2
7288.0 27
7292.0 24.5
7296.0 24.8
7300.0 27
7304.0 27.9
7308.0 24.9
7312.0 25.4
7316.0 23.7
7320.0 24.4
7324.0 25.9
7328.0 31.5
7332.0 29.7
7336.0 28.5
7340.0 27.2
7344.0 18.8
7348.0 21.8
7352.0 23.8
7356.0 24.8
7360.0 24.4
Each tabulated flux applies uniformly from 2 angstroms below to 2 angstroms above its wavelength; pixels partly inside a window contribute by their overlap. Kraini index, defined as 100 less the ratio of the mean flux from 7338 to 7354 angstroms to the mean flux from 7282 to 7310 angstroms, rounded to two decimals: 99.11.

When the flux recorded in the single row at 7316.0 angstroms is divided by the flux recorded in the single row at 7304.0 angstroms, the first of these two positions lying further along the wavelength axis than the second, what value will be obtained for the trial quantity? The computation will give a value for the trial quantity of 0.85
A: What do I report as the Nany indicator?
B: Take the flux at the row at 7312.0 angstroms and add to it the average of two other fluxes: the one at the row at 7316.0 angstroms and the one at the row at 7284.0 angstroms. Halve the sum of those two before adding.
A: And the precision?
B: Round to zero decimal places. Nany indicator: 49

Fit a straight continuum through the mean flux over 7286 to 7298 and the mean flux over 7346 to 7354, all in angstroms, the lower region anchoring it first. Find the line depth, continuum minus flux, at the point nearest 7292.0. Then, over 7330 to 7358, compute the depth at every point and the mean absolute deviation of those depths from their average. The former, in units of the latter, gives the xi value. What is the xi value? 0.3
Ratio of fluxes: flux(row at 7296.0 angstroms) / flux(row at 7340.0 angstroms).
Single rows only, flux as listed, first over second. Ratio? 0.91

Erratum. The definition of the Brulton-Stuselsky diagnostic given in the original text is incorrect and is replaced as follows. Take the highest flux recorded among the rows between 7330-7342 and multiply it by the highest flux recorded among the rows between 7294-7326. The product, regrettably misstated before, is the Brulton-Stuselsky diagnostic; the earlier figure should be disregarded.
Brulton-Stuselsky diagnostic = 829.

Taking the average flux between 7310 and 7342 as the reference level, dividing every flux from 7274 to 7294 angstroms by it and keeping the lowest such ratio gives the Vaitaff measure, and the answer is 0.88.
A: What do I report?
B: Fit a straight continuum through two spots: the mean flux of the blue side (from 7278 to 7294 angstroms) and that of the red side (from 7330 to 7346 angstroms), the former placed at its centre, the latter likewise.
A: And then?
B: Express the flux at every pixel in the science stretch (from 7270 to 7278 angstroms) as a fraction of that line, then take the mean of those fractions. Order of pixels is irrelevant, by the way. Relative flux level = 1.01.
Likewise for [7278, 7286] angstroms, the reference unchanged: 1.00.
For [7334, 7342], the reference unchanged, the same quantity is 1.07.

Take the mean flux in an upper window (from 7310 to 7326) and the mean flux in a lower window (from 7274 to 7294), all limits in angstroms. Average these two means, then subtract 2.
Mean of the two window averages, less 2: 23.1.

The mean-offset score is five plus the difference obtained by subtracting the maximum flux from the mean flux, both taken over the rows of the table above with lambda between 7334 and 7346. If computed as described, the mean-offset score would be 1.3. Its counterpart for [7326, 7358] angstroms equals -0.7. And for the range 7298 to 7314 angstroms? 3.4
